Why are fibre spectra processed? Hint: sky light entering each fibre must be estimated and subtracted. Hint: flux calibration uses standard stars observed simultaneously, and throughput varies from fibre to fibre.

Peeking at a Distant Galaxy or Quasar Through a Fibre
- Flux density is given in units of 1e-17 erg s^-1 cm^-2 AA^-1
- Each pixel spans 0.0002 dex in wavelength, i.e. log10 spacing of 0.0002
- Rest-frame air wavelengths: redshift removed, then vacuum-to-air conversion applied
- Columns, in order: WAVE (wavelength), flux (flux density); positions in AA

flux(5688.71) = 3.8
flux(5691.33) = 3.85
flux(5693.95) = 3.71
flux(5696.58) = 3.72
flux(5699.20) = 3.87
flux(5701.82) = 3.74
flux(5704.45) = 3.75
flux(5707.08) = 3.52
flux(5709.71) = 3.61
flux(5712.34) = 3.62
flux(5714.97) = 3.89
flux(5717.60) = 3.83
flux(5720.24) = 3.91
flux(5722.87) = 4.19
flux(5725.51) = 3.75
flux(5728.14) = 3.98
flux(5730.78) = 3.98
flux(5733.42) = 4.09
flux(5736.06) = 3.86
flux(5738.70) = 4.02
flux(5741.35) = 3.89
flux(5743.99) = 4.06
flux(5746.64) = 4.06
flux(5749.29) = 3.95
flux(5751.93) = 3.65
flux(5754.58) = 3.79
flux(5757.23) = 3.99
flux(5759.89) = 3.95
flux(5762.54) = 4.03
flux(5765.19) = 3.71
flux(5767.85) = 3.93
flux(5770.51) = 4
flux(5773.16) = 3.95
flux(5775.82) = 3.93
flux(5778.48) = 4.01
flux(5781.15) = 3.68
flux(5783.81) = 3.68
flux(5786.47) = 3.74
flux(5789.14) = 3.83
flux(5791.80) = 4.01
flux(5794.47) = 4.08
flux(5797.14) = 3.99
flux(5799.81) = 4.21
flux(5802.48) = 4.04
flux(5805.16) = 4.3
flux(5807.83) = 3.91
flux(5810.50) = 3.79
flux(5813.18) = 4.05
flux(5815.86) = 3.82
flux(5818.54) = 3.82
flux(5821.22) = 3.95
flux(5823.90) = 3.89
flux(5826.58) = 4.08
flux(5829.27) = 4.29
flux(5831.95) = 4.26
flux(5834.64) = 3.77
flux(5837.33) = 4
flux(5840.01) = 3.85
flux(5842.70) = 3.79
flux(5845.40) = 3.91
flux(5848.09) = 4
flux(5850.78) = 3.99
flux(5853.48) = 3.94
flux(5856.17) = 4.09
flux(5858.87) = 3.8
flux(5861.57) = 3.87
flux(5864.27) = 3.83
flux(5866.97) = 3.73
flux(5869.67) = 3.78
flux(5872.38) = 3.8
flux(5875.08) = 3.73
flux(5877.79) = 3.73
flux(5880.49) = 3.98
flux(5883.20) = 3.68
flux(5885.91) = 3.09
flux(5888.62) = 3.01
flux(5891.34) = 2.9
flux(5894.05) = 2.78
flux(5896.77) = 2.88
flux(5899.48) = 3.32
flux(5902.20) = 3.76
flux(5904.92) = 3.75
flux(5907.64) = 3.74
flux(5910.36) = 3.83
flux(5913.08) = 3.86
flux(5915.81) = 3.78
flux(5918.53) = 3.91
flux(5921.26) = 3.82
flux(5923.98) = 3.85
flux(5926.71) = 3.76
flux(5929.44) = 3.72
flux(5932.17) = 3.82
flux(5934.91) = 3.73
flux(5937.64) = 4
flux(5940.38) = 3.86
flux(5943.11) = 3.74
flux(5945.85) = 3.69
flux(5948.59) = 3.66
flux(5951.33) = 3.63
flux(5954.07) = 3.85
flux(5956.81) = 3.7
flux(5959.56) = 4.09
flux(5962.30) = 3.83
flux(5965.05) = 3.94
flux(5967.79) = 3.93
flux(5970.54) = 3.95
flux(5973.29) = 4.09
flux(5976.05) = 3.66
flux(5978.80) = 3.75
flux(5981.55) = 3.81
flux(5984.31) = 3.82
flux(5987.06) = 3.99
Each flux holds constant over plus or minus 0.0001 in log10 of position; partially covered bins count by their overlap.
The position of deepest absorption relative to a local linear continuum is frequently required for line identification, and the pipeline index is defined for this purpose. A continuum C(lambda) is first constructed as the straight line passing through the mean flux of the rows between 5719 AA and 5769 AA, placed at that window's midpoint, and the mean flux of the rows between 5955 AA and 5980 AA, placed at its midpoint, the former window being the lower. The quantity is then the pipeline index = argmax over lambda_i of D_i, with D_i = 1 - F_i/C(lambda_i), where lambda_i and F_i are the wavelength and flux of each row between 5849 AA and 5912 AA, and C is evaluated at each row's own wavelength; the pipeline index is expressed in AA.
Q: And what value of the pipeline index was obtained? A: 5894.05 AA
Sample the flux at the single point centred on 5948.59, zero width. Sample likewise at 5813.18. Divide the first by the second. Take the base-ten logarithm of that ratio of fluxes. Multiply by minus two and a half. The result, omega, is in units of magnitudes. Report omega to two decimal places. 0.11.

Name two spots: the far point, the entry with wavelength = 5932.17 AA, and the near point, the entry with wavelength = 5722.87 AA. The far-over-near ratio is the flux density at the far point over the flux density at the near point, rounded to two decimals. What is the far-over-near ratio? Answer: 0.91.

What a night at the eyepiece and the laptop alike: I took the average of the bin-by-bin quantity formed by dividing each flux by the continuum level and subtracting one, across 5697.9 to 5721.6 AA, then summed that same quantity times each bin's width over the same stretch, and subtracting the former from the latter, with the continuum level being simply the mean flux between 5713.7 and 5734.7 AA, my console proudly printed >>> -1.2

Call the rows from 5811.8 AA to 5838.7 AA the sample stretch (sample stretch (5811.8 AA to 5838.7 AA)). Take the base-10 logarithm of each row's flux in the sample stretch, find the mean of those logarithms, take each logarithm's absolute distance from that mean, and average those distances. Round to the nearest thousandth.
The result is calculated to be 0.016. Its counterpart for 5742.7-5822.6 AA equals 0.013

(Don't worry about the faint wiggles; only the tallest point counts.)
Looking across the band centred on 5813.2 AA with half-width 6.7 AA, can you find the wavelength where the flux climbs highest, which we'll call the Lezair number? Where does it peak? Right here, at 5813.18 AA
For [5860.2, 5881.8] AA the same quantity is 5880.49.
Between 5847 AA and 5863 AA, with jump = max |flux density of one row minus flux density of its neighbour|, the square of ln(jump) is 1.5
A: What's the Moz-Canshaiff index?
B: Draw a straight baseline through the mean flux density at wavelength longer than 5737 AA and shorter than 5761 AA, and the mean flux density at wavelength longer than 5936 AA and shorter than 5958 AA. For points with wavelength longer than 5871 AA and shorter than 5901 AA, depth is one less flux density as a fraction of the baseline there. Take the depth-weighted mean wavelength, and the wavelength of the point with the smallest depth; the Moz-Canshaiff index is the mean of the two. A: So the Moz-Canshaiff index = 5886.2 AA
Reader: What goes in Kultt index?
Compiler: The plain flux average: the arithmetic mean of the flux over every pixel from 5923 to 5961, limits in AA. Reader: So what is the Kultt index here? 3.79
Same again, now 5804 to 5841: 3.98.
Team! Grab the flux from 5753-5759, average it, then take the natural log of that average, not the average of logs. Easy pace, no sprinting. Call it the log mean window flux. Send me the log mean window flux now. 1.36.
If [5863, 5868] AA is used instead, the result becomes 1.33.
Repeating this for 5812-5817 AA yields 1.37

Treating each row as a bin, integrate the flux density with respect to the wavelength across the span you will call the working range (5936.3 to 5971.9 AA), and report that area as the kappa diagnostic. 137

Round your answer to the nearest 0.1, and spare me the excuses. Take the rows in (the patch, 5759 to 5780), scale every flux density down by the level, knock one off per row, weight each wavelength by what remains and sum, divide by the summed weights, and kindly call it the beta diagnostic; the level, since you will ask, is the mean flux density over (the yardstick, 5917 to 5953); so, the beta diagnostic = 5769.9 AA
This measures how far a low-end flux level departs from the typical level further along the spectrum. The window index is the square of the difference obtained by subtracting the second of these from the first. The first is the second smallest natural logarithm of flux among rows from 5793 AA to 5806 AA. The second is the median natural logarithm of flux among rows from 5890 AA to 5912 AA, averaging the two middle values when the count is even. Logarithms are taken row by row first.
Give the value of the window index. 0.0187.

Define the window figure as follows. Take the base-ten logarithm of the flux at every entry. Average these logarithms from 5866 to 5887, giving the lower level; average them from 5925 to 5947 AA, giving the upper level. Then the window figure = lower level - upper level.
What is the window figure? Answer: -0.012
